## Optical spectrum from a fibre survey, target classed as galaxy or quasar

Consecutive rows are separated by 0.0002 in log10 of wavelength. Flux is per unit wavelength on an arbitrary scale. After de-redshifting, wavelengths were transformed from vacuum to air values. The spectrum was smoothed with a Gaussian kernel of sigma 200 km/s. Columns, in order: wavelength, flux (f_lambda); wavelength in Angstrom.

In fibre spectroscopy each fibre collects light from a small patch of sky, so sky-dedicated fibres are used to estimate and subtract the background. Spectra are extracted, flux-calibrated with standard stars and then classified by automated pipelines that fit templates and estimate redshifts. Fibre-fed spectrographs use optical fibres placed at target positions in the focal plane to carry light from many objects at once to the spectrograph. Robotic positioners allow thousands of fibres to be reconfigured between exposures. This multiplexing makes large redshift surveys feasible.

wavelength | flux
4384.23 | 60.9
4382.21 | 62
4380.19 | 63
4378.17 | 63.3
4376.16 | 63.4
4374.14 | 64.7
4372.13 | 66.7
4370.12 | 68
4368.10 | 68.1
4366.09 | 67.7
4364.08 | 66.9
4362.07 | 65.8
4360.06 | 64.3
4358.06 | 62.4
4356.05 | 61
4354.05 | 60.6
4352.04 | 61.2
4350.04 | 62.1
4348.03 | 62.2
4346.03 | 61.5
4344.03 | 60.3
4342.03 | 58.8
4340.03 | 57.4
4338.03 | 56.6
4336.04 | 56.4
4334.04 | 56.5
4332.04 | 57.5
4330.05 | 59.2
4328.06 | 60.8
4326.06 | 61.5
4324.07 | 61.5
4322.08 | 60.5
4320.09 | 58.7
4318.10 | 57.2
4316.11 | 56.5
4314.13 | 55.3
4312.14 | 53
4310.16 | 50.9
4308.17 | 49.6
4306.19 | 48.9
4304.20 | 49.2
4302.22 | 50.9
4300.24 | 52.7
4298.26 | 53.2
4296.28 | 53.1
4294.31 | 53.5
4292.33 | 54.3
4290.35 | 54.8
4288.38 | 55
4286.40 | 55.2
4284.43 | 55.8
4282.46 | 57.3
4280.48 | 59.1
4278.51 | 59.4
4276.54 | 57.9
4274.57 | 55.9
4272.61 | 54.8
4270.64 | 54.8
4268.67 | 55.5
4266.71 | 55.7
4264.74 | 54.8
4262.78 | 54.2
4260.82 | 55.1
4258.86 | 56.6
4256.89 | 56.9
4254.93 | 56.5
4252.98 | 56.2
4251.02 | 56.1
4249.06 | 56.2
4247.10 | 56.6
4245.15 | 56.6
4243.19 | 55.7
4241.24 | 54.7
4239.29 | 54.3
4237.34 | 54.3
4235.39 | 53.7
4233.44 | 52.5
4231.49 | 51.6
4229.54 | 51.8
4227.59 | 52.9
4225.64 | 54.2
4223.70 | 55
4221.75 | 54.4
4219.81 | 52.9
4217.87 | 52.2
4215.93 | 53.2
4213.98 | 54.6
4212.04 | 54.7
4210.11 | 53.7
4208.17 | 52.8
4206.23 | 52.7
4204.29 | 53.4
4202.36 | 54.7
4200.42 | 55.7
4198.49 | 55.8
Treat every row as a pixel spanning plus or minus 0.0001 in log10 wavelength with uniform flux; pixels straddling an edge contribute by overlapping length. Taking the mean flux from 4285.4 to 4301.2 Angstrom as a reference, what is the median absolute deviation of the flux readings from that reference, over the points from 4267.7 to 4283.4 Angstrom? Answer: 2.6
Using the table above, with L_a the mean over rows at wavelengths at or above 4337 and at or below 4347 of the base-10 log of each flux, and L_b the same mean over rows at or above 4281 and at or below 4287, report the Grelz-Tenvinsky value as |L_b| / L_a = 0.988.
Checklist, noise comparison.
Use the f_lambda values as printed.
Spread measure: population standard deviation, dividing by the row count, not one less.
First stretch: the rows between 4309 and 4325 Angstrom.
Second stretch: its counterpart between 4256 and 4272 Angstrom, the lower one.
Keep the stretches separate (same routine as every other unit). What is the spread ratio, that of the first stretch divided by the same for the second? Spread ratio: 3.89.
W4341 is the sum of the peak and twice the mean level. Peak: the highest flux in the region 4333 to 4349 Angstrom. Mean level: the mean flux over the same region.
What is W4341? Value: 180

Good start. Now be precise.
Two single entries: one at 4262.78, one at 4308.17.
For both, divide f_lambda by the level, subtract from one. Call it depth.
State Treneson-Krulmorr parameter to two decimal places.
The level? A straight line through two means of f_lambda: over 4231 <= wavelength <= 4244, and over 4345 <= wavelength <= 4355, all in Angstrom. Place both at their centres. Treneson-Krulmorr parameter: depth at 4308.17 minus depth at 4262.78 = 0.13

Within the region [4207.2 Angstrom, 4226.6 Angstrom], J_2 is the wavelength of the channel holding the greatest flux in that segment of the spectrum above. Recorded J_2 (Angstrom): 4223.70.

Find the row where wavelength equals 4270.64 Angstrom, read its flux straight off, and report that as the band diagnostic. 54.8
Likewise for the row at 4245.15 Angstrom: 56.6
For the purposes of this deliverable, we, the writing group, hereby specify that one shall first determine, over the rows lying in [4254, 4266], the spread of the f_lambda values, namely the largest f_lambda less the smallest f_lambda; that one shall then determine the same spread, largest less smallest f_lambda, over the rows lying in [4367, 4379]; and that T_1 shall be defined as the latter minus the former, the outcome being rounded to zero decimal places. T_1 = 2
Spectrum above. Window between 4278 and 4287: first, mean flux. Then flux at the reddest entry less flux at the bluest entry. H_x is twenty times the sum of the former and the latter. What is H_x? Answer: 1063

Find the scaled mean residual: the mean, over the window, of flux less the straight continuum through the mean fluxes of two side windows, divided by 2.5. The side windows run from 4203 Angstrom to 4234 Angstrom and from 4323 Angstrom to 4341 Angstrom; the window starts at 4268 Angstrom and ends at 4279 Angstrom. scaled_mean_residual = 0.2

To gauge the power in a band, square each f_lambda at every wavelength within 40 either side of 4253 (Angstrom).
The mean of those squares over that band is 3040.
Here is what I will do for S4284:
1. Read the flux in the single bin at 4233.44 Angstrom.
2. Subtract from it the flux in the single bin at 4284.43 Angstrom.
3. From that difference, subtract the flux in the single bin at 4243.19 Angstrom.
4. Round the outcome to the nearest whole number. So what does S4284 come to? -59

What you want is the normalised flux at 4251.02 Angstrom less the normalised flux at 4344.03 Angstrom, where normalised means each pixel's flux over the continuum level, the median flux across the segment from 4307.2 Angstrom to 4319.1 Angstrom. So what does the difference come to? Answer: -0.08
